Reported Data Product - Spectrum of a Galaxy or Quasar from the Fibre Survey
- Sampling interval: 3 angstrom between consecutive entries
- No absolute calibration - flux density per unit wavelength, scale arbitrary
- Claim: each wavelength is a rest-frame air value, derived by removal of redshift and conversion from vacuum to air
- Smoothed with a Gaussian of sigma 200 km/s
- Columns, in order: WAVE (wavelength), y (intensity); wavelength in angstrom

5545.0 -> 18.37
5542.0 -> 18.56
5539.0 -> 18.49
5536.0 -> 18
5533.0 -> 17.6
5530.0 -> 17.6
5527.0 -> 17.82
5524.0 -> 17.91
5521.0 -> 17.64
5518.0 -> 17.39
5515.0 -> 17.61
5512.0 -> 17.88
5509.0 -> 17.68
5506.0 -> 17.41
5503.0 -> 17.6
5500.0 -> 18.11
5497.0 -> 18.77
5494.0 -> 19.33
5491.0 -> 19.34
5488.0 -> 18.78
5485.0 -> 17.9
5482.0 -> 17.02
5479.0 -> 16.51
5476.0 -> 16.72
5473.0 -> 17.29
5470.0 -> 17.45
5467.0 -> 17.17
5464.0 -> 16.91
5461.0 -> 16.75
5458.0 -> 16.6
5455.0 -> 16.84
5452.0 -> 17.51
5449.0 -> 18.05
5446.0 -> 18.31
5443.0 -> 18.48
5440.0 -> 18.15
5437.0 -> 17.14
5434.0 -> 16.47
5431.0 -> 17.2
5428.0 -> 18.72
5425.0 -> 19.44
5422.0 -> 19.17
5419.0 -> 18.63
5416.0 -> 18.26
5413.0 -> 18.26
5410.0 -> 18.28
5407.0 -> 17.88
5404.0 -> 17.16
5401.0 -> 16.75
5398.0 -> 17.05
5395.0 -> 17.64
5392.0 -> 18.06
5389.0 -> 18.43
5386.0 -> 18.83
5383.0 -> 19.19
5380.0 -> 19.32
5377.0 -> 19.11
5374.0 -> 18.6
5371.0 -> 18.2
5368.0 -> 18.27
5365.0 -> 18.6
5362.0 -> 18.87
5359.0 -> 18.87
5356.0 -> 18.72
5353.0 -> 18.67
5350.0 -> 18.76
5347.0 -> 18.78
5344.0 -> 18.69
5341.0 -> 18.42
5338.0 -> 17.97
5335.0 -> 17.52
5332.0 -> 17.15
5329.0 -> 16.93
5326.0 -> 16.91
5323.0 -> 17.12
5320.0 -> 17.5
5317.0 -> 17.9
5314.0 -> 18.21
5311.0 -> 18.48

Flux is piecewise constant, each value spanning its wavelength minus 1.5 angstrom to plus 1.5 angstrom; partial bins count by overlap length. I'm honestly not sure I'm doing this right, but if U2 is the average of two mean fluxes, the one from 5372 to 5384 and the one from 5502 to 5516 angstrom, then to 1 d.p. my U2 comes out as 18.3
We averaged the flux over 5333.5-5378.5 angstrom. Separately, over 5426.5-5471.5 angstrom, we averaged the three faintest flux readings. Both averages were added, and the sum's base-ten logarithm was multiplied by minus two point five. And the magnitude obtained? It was -3.86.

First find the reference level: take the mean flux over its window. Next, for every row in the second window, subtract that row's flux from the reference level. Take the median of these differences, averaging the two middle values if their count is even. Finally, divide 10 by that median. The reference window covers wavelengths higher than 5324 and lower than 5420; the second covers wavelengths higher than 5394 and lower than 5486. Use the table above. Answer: 13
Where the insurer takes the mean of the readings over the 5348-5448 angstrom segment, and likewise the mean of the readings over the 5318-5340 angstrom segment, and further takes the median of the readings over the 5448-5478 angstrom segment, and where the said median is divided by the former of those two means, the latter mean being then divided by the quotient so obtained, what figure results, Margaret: 18.6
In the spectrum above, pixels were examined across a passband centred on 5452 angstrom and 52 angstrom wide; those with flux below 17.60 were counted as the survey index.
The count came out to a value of 12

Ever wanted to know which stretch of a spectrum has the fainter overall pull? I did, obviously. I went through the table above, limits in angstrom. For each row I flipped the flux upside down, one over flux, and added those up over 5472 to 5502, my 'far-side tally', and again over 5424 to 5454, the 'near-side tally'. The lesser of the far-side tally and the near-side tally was 0.558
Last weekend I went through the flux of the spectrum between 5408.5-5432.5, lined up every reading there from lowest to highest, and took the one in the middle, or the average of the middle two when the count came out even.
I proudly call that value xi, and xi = 18.5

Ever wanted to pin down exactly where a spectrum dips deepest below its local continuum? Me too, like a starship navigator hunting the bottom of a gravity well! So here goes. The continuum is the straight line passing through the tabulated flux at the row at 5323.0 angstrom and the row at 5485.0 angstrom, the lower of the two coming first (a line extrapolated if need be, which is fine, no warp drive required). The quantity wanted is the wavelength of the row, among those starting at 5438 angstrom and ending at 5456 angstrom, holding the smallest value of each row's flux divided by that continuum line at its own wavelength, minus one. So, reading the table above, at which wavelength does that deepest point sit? 5455.0 angstrom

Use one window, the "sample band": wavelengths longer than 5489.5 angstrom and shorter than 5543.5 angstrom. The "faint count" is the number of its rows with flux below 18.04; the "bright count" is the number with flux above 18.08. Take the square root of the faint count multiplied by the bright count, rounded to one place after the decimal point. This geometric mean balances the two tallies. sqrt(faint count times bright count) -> 8.5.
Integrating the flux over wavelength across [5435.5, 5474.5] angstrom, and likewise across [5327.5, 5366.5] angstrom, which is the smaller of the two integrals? 680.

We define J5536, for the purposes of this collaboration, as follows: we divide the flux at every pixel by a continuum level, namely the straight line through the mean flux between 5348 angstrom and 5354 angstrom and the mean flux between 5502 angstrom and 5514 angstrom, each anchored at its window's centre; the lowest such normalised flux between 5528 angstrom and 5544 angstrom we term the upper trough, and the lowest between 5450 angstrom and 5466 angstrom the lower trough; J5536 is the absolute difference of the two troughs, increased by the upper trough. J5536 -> 1.09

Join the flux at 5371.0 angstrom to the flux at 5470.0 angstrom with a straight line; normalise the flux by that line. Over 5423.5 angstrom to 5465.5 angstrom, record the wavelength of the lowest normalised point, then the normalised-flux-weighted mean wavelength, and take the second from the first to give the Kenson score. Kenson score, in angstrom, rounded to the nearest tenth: -10.2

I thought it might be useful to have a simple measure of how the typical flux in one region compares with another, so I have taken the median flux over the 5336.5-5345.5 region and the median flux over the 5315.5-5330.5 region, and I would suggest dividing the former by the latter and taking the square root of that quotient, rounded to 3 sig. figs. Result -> 1.04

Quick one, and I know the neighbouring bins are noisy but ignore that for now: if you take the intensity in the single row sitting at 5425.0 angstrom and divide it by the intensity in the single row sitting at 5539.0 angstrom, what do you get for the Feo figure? 1.05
